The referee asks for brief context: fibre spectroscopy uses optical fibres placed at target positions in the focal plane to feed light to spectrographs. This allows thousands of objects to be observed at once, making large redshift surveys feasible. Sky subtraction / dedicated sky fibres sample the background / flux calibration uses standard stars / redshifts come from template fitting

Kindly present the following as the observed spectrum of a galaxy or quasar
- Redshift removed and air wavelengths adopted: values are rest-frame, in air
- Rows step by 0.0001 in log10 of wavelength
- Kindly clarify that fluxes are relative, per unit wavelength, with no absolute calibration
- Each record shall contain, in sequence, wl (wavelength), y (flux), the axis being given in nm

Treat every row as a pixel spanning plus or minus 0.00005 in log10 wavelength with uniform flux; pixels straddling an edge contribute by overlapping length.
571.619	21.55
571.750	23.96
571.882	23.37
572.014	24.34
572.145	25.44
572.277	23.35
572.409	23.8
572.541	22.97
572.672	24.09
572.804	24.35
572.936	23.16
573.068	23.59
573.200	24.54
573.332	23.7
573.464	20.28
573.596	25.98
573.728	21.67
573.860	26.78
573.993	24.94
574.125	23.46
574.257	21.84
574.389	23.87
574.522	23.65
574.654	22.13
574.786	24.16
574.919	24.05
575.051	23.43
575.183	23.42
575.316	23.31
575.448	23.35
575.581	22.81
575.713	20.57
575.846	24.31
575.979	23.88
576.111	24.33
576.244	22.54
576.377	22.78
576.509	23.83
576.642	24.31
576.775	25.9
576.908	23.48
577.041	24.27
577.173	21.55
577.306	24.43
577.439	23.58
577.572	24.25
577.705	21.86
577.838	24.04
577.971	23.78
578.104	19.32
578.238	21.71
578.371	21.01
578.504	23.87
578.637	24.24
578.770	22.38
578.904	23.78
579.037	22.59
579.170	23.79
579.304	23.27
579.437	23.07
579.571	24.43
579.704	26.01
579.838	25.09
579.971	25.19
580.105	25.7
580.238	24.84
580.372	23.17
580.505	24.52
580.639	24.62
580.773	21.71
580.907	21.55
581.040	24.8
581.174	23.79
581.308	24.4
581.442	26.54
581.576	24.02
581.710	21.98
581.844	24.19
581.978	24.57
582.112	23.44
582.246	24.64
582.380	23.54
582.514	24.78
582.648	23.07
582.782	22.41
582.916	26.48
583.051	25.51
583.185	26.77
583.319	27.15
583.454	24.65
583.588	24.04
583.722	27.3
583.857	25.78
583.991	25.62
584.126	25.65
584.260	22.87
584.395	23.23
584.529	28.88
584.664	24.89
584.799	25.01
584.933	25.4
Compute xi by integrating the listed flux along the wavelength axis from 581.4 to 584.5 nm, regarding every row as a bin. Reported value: 76.7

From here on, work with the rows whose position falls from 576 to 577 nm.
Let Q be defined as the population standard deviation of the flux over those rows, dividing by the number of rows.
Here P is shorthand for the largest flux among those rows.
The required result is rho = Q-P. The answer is -24.9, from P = 25.9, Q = 1.0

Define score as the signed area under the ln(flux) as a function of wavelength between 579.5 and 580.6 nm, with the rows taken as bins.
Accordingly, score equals 3.53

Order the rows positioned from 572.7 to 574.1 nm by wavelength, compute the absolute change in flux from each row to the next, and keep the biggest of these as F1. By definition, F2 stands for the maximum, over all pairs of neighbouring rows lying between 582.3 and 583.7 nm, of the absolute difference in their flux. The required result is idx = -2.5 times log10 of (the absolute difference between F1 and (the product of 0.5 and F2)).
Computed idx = -1.4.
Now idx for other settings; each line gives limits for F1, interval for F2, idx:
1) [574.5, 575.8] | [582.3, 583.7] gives 1.7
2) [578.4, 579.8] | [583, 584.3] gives 1.6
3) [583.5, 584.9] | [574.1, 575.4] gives -1.7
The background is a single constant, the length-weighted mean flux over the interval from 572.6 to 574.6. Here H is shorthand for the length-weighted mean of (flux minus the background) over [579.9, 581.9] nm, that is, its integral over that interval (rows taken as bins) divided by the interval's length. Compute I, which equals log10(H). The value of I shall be -0.5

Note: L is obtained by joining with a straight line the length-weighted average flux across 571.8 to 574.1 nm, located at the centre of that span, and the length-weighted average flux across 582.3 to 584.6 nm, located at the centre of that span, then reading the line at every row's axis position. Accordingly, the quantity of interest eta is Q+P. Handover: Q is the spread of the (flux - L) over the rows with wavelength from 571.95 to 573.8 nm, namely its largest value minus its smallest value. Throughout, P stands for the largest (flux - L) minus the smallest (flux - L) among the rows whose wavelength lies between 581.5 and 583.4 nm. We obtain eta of 10.7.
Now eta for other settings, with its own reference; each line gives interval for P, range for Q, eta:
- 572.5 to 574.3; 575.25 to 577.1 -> 11.7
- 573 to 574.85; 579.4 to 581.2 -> 11.1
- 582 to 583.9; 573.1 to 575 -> 11.2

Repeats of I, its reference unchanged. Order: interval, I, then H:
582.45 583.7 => 0.1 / 1.4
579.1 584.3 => -0.1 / 0.8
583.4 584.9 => 0.2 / 1.6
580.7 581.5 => -1.2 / 0.1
